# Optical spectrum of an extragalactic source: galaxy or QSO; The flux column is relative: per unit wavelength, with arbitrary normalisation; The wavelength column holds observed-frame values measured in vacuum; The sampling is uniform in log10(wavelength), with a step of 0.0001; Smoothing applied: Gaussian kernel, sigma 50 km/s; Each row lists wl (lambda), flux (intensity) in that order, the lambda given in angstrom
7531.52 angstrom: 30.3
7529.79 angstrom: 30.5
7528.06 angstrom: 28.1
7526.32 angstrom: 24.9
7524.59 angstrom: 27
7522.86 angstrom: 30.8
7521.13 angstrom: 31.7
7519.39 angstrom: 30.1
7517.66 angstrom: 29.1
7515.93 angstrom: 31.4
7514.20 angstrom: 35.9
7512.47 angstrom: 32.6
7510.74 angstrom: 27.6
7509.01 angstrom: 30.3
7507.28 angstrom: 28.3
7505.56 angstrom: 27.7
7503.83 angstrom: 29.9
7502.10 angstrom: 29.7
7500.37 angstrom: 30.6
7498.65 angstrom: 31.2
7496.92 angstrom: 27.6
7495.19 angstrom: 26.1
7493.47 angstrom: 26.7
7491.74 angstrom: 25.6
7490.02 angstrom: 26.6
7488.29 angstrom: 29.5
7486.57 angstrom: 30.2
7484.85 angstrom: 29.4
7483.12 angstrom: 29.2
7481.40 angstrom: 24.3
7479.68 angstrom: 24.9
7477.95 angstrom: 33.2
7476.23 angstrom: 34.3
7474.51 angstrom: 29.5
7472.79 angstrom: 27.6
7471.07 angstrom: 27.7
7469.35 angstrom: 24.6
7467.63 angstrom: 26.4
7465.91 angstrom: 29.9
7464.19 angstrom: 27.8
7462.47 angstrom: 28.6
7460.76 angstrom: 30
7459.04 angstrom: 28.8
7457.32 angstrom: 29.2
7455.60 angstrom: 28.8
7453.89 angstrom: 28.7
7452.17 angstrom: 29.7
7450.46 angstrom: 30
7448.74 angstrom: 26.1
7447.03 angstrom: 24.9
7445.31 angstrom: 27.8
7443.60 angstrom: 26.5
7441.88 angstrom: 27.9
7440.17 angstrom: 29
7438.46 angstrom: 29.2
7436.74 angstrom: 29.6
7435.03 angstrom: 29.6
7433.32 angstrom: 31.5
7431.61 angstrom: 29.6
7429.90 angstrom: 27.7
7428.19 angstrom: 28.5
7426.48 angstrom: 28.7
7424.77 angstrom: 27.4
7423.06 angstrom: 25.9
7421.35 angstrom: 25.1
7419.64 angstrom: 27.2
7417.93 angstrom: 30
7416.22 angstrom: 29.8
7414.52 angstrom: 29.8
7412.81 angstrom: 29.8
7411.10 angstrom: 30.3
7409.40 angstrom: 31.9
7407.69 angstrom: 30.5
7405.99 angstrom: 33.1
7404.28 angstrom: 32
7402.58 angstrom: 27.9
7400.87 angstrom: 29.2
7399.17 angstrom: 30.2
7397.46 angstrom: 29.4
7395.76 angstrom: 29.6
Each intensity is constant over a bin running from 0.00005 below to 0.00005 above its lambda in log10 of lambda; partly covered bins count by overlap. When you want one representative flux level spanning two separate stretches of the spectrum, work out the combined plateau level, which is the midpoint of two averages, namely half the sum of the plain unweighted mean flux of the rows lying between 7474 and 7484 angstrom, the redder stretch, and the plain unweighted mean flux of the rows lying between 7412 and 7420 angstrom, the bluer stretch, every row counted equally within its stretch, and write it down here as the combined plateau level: 29.3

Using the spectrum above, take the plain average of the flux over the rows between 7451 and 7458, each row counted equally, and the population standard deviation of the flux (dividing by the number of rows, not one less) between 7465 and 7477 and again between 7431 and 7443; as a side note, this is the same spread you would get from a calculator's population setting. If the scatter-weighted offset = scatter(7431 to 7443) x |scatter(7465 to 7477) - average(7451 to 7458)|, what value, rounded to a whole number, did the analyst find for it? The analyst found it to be 26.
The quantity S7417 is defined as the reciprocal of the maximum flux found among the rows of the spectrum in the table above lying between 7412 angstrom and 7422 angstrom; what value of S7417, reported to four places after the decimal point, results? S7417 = 0.0333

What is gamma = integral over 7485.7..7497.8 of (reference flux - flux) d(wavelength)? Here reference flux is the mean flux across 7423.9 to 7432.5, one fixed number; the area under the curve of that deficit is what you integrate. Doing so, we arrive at 11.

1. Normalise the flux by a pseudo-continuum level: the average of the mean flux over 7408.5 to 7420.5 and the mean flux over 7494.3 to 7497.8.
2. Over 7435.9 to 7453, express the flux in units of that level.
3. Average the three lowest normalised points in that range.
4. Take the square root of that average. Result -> 0.95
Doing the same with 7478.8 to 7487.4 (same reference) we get 0.96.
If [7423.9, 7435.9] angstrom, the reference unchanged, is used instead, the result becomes 0.99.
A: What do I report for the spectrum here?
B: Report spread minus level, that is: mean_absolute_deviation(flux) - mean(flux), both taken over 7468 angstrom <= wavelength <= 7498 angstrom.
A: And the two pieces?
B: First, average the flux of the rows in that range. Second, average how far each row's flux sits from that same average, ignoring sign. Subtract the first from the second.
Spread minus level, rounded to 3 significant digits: -25.8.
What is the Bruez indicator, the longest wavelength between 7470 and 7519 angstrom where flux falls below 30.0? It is 7517.66 angstrom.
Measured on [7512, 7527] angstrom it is 7526.32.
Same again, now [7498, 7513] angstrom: 7510.74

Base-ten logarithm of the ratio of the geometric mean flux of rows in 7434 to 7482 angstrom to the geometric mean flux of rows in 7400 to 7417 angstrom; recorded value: -0.031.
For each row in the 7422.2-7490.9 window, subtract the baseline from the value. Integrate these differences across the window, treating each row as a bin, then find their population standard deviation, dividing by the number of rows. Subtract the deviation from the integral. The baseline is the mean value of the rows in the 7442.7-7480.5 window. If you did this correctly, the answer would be 2.1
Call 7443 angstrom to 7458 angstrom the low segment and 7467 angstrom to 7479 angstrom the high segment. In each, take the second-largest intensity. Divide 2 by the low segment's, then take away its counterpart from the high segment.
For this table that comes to -33.1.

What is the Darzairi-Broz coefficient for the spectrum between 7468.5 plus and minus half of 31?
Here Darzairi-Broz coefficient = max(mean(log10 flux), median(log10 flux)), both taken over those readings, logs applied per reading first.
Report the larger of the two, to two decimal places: 1.46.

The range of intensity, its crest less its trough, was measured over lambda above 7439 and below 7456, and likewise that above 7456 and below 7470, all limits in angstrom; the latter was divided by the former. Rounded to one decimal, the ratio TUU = 1.1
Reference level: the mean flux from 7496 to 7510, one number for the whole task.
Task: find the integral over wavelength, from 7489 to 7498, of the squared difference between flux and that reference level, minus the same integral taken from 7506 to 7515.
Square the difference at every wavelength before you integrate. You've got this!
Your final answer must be -24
